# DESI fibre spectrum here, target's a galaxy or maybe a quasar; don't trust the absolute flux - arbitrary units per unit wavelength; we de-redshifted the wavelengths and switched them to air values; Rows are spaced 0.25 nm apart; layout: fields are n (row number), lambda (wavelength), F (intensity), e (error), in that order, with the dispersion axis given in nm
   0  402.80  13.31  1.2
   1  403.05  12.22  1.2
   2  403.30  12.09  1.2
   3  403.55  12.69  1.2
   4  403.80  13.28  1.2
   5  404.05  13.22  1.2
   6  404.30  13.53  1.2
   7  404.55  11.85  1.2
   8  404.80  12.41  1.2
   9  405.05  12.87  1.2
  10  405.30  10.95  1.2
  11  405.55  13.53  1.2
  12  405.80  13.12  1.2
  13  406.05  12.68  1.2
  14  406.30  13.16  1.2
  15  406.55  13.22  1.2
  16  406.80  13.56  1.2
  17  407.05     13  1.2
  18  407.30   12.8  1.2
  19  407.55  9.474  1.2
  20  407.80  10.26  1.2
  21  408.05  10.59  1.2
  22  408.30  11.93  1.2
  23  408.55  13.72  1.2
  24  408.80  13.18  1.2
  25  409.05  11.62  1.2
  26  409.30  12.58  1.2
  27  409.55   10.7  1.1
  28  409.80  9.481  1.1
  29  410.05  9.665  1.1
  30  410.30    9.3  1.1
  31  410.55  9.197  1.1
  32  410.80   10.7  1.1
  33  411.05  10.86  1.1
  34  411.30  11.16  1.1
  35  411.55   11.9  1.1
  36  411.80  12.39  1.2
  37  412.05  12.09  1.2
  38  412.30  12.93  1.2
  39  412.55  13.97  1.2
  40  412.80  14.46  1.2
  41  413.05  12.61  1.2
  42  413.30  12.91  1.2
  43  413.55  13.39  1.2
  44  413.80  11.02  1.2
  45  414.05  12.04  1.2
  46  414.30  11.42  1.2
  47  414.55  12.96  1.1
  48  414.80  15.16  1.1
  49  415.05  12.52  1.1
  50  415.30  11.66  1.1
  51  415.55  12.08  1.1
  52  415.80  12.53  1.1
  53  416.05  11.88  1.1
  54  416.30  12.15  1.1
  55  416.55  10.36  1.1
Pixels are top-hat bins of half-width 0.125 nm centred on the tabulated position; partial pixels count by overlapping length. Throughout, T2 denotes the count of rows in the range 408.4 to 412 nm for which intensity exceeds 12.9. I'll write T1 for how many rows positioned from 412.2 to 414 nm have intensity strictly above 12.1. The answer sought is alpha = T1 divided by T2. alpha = 3.0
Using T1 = 6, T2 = 2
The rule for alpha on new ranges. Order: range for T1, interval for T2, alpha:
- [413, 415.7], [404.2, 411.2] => 0.7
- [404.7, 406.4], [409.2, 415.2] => 0.9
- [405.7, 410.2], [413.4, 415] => 3.3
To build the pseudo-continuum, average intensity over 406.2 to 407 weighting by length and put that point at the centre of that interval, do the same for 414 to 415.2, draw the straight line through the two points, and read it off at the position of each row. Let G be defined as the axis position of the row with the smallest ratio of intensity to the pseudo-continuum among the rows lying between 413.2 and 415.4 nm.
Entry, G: 413.80 nm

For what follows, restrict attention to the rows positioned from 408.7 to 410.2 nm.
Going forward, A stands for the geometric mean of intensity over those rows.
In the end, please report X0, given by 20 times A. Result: 222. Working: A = 11.12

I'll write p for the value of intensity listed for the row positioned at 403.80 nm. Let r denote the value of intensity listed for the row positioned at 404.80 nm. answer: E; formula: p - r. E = 0.9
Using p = 13.28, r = 12.41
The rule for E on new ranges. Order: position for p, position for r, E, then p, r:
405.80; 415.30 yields 1.5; 13.12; 11.66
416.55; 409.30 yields -2.2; 10.36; 12.58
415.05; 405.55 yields -1.0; 12.52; 13.53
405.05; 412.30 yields -0.1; 12.87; 12.93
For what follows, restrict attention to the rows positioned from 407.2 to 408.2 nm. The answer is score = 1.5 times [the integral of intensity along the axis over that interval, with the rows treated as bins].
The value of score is 16.1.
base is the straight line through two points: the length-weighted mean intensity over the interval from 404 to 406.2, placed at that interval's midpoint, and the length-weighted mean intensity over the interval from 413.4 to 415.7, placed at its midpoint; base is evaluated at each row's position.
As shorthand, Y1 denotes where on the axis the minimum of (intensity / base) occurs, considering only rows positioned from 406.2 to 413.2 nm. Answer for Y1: 410.55 nm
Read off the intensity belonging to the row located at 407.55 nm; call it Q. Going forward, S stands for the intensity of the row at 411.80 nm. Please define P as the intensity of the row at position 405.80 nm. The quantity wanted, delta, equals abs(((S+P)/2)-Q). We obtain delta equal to 3.3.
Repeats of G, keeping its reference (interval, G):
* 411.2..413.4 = 411.30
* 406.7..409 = 407.55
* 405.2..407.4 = 405.30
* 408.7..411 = 410.55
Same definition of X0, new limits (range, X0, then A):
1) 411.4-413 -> 258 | 12.92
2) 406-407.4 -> 261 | 13.07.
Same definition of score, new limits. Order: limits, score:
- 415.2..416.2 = 18.1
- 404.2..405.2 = 18.9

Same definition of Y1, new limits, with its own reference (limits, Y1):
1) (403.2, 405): 404.55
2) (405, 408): 407.55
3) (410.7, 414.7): 410.80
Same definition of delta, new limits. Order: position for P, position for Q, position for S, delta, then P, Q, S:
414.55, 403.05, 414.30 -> 0.0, 12.96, 12.22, 11.42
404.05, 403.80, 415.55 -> 0.6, 13.22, 13.28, 12.08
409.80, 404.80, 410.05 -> 2.8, 9.481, 12.41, 9.665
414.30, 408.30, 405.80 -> 0.3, 11.42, 11.93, 13.12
